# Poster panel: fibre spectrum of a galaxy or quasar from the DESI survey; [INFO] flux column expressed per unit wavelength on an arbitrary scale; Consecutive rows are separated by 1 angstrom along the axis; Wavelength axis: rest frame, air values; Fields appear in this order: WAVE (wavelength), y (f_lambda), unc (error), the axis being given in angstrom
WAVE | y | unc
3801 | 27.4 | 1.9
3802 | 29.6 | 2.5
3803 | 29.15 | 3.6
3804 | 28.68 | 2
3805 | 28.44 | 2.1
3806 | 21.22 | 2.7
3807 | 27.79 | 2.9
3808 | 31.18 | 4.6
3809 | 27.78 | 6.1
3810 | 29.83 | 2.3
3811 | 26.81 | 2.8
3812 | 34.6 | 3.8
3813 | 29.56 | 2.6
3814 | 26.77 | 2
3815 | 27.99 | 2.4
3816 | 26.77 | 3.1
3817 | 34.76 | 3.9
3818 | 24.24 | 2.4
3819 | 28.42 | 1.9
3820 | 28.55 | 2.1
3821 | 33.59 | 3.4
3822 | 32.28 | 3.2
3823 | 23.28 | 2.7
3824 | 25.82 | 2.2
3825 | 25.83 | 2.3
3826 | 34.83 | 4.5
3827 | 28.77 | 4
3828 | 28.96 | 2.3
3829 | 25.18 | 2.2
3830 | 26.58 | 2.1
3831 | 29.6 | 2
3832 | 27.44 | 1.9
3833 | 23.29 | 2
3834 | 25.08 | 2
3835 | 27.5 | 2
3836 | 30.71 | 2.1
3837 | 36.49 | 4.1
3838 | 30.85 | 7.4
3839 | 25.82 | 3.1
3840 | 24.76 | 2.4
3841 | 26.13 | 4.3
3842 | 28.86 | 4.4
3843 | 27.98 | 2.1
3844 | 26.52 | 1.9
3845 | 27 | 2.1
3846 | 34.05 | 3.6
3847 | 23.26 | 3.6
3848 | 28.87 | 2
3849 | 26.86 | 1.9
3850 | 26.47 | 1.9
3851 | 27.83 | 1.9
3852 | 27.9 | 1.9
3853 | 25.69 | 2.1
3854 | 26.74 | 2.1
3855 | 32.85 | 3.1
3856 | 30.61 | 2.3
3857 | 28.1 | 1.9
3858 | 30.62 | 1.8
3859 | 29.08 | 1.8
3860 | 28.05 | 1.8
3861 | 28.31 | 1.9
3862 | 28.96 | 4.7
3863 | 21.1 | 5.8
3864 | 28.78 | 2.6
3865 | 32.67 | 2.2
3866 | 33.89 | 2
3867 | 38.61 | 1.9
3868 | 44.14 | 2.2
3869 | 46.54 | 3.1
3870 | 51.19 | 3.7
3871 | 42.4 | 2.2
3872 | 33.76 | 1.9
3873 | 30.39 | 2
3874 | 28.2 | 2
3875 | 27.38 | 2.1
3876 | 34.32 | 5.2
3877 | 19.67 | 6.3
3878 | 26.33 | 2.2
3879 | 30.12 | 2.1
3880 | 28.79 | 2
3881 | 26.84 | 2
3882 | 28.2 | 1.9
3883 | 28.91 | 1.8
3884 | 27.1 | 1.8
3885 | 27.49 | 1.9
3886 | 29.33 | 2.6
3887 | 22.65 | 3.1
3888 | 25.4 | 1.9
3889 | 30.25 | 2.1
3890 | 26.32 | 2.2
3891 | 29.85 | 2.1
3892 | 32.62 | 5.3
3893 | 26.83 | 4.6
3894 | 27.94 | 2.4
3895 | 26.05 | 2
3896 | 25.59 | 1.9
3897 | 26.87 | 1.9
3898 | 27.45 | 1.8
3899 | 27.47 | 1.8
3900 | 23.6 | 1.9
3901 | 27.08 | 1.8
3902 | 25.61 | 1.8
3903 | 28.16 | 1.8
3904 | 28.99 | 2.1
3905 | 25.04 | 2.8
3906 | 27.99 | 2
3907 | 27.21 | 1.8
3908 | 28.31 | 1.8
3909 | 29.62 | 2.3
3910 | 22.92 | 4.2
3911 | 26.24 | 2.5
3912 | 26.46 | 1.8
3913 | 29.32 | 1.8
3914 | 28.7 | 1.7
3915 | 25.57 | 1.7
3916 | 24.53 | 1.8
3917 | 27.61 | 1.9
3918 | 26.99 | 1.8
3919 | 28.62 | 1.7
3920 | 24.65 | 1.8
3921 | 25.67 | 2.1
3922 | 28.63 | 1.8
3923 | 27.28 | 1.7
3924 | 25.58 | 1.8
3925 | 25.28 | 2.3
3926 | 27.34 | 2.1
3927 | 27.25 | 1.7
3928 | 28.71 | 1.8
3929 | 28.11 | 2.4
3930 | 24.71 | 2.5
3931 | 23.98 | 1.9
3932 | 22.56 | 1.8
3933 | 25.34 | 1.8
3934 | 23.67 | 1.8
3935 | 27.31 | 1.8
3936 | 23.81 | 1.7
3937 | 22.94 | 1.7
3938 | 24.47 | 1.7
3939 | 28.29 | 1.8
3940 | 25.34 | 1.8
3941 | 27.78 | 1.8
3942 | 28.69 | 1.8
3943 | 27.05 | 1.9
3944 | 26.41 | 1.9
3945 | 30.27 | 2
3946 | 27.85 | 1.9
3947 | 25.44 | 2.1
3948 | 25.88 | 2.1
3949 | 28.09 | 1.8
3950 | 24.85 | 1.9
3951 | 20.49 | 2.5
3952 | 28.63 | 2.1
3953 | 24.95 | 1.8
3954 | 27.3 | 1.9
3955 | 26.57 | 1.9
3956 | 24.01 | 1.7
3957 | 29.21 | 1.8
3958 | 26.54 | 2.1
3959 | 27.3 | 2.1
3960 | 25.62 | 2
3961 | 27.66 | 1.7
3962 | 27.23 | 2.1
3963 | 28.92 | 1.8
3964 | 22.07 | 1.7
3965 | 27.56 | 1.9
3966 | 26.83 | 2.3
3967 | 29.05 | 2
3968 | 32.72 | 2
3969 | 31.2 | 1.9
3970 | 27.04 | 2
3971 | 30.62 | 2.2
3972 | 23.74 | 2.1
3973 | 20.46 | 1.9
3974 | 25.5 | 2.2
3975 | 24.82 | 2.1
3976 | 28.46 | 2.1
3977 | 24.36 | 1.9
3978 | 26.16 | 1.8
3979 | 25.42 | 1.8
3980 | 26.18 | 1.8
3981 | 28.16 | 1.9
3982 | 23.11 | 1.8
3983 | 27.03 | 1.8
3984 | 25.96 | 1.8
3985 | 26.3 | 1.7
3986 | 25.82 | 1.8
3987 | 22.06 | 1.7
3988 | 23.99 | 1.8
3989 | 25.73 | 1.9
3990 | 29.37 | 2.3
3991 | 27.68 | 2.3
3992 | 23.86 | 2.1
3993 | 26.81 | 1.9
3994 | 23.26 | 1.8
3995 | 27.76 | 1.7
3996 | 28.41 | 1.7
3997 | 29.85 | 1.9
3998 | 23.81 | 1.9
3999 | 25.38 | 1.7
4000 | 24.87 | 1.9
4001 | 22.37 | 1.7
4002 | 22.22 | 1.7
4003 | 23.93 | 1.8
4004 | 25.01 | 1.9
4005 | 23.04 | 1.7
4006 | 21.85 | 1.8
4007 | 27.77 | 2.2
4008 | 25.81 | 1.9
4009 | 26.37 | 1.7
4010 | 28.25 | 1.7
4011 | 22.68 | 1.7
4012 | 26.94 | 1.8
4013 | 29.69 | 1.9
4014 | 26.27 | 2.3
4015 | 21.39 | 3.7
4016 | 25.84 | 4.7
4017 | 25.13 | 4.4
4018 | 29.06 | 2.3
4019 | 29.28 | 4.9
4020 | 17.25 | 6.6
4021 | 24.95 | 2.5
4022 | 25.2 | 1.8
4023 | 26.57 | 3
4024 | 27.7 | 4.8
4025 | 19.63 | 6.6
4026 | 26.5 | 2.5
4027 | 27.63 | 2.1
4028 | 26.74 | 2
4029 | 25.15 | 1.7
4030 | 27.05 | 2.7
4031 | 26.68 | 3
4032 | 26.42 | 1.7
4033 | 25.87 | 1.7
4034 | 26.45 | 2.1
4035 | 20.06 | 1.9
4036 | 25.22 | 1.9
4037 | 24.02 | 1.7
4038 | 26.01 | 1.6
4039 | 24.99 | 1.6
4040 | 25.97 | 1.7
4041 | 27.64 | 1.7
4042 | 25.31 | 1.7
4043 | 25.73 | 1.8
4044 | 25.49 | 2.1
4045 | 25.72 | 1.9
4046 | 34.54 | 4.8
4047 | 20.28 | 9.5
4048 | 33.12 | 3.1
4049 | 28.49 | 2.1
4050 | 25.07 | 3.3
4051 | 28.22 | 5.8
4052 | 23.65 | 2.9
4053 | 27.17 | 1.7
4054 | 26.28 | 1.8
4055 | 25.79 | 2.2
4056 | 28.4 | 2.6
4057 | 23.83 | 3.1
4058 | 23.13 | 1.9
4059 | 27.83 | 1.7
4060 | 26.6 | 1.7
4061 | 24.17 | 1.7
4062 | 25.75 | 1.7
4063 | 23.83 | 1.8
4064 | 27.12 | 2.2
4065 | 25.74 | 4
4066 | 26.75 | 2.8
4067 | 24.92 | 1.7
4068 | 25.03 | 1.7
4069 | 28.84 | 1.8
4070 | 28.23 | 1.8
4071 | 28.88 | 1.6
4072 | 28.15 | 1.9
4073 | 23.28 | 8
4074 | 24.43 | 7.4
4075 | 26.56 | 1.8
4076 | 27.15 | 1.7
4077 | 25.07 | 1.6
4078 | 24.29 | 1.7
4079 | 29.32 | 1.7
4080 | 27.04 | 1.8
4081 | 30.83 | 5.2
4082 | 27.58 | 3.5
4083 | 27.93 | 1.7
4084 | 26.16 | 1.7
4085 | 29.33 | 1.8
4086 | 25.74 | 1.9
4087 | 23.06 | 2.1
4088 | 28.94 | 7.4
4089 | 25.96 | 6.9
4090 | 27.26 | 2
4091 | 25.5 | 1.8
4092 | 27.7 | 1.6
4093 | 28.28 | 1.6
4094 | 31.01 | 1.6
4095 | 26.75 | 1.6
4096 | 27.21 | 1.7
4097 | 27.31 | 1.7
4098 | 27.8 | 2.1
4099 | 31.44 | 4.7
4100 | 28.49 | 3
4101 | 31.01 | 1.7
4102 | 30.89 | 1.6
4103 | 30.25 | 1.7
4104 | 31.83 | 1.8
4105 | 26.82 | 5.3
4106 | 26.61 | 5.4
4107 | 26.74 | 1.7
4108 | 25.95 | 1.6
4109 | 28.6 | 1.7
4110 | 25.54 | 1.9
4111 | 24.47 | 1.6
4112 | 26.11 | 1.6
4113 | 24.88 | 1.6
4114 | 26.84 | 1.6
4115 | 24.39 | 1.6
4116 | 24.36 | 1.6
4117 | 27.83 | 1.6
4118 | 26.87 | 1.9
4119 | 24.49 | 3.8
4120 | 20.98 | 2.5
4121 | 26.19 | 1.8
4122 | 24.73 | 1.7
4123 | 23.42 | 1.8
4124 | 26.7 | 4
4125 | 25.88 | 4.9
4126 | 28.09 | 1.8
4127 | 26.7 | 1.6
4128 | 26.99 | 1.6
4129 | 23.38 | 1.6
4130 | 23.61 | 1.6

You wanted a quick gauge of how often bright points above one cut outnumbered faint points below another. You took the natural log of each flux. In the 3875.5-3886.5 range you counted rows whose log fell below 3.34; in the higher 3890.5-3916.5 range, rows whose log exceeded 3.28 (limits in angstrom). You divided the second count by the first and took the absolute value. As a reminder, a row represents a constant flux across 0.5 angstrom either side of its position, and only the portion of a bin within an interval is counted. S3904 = 2.7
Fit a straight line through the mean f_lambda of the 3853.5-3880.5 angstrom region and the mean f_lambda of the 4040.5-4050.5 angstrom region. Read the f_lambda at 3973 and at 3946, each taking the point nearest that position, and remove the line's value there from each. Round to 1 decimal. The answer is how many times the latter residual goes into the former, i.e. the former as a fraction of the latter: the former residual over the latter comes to 4.4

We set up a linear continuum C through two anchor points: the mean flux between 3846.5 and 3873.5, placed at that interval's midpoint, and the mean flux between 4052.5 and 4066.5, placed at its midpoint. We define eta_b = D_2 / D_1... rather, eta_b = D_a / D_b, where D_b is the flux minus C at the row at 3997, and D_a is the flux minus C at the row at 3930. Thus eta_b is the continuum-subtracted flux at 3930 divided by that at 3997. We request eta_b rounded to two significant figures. -2.3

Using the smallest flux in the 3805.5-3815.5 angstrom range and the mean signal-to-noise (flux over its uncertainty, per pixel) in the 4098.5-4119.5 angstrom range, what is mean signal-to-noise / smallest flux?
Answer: 0.66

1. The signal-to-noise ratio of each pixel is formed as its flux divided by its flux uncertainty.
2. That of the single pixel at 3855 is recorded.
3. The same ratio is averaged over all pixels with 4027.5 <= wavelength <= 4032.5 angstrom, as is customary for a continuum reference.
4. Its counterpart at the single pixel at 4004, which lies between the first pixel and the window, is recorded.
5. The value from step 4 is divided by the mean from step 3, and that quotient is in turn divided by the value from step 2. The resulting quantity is 0.099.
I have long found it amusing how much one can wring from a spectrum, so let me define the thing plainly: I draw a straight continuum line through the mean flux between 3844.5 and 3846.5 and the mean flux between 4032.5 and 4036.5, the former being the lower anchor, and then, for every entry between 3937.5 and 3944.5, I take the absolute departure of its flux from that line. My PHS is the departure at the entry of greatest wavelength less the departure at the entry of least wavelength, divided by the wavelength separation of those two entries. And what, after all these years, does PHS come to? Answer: -0.4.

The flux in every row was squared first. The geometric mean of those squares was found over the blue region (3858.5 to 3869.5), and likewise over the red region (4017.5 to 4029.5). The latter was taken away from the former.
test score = 387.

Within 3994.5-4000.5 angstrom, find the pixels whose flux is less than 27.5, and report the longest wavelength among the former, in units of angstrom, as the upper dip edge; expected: 4000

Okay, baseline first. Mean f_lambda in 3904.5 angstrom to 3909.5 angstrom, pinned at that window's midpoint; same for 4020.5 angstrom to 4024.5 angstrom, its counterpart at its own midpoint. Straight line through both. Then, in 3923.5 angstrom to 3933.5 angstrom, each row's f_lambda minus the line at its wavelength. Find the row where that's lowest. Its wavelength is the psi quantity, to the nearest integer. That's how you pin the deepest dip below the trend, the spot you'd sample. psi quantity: 3932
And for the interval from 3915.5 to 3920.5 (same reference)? 3916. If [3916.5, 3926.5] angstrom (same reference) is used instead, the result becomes 3920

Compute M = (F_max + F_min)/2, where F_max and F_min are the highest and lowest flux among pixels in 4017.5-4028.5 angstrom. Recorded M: 23.3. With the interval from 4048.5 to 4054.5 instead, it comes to 26.1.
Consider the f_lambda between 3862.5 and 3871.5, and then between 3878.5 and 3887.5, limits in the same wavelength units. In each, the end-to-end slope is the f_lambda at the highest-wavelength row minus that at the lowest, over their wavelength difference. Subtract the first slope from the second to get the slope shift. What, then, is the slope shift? -3.6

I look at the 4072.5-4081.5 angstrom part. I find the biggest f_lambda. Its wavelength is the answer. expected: 4081 angstrom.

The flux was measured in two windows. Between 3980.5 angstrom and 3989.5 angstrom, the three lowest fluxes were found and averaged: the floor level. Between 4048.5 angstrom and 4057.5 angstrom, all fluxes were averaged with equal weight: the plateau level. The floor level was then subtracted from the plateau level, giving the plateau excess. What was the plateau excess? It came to 3.3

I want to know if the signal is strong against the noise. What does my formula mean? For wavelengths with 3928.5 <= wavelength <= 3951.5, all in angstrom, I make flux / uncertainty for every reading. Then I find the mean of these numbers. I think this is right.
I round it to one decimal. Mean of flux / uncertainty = 13.5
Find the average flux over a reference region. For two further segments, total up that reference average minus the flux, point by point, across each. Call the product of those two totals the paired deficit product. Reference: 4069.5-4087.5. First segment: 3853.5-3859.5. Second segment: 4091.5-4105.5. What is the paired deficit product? 528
